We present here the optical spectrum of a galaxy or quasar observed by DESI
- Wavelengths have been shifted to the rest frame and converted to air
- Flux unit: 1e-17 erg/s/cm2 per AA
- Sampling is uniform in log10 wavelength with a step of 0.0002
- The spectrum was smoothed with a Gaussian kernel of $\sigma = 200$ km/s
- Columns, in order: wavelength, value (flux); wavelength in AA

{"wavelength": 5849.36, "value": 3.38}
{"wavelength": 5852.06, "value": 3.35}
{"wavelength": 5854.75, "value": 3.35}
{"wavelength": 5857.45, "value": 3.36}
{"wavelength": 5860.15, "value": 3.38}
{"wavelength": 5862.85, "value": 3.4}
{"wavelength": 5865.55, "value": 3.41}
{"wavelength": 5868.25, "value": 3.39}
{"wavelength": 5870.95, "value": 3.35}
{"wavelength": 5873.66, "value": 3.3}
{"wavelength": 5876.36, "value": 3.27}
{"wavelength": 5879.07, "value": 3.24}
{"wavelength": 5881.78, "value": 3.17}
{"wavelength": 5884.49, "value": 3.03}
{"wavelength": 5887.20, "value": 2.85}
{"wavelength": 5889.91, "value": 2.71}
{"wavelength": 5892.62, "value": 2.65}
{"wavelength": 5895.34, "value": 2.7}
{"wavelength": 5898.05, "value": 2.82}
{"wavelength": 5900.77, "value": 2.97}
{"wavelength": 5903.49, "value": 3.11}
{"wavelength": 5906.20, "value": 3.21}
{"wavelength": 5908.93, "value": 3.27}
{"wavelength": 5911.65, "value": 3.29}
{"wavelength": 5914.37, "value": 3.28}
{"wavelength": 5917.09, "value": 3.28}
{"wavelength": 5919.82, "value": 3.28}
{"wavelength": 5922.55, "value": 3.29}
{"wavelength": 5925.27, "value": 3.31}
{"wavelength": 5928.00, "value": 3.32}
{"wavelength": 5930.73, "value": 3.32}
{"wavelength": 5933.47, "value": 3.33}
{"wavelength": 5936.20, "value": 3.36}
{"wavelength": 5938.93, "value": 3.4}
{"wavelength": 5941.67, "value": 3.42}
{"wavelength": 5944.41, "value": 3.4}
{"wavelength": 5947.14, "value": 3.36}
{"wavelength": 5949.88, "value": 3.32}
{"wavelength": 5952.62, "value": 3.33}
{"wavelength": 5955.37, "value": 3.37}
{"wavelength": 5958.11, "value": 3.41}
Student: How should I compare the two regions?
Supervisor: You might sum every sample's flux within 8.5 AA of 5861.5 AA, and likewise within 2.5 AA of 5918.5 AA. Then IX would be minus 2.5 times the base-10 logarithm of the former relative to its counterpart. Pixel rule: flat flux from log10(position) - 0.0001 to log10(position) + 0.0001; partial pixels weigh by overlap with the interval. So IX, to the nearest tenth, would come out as -1.2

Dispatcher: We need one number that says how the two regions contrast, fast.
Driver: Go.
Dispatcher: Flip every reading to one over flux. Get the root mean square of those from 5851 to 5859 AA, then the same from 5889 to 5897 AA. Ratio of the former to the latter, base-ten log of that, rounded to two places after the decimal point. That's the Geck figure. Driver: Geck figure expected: -0.10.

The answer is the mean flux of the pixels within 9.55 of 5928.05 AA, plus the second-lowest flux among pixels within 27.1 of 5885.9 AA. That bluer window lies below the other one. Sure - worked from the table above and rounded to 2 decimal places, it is 6.02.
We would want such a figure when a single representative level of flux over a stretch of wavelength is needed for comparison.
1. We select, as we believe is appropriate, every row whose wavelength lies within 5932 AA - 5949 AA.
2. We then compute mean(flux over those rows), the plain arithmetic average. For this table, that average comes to 3.38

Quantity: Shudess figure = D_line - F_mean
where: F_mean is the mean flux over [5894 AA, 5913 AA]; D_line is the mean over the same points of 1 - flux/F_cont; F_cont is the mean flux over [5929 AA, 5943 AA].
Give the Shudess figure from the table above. -2.96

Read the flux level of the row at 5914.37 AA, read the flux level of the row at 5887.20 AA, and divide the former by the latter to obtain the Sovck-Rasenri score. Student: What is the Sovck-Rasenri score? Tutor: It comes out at 1.15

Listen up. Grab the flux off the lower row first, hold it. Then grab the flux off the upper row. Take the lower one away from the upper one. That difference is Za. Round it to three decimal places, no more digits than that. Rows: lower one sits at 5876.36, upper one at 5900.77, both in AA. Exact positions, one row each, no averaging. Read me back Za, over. -0.300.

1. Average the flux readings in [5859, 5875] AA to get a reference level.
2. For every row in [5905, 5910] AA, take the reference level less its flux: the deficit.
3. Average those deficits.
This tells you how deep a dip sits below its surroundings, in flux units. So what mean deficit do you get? 0.13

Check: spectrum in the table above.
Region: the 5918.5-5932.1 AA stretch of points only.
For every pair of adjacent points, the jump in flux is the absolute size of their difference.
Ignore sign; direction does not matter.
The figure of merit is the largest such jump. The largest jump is 0.020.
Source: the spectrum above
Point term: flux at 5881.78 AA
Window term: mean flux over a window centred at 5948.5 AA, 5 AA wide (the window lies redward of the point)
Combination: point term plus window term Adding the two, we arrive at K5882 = 6.51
